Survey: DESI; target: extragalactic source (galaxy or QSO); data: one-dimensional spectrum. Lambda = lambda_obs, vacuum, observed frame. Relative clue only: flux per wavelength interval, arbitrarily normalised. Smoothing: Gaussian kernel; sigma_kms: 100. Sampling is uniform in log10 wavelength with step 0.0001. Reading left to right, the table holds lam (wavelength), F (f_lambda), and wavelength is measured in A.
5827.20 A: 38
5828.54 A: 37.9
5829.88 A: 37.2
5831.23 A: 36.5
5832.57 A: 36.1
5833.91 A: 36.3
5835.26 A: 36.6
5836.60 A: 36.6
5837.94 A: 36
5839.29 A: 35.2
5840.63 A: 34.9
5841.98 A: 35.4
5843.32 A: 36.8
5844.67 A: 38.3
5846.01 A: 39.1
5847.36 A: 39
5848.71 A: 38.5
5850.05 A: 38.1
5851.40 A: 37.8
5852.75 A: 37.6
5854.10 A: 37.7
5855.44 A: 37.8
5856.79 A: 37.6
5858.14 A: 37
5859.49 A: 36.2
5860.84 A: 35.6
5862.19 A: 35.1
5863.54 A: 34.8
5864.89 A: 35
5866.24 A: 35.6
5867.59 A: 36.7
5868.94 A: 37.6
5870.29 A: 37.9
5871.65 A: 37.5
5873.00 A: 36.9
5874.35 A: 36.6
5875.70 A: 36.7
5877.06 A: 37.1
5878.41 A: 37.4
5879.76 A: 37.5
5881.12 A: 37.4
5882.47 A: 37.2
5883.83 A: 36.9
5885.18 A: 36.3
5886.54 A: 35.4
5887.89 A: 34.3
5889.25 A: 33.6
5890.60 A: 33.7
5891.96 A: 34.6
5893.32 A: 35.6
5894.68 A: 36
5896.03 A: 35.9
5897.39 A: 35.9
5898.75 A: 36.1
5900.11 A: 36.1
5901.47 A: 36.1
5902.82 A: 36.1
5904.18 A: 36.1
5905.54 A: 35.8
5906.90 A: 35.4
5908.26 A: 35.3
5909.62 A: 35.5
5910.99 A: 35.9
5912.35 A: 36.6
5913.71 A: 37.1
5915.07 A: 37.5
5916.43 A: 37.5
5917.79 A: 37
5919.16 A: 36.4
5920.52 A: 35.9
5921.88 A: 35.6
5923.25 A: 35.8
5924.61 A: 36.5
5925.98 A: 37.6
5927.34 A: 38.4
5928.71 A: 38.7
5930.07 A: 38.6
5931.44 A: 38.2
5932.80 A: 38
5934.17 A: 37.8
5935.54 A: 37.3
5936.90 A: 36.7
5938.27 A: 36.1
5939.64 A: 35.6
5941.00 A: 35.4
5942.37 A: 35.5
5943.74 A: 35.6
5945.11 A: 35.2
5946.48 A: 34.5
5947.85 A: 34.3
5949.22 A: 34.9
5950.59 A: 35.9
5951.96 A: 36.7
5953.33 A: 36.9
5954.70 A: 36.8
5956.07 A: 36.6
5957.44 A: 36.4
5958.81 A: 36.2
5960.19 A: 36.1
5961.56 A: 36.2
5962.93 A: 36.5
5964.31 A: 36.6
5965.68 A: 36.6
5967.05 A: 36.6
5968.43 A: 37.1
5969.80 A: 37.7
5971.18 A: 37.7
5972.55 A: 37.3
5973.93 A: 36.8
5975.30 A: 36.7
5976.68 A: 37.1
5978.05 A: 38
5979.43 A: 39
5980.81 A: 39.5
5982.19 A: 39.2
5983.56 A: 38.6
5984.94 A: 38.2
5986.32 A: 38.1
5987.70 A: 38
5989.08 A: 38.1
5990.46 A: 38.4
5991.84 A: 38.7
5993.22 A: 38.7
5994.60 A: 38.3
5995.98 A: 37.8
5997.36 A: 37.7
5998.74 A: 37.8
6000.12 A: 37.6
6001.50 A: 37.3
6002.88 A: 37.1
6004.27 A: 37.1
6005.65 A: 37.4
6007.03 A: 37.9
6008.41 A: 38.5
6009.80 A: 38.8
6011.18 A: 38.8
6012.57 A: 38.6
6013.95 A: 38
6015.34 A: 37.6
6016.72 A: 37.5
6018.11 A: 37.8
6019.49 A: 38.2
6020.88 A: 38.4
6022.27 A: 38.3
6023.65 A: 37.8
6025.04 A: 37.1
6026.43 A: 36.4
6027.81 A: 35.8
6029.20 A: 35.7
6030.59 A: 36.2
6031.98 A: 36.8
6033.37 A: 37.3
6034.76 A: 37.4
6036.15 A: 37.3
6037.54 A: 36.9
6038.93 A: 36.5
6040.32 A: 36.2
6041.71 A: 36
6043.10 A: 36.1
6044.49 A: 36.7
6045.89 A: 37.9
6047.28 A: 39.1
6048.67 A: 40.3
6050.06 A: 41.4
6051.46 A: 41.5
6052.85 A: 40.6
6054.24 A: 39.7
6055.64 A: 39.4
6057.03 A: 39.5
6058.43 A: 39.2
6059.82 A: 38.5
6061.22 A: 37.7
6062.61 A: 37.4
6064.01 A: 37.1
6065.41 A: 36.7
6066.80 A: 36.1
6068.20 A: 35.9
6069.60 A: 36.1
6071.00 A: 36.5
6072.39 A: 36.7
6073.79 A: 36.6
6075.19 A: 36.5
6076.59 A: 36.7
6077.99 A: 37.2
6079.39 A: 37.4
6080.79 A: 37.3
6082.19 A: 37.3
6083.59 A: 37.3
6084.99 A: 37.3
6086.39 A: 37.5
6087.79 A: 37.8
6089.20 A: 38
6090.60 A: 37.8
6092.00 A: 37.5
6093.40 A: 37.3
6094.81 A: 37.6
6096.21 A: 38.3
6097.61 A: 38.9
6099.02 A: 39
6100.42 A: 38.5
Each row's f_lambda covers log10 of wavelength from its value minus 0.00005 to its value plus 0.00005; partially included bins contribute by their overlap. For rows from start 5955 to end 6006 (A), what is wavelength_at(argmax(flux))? 5980.81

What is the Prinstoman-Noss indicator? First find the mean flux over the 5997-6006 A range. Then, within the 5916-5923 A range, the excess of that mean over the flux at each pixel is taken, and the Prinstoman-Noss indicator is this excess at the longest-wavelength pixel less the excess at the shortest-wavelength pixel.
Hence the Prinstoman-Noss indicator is 1.9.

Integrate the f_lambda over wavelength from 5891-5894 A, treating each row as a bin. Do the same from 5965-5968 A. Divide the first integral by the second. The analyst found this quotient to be 0.95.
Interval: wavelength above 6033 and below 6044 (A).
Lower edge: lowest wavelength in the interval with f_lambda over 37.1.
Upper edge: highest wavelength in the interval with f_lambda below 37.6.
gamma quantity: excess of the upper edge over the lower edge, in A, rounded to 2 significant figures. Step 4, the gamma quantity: 9.7 A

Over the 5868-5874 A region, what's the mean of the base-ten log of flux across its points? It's 1.57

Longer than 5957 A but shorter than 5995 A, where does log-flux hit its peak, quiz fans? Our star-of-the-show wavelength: 5980.81 A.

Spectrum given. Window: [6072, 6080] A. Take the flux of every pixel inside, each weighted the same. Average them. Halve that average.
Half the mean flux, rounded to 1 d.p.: 18.4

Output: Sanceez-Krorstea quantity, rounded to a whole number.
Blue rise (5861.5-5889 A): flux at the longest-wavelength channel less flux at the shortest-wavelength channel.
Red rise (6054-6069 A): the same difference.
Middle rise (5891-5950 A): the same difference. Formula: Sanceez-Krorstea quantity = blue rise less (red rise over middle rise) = 12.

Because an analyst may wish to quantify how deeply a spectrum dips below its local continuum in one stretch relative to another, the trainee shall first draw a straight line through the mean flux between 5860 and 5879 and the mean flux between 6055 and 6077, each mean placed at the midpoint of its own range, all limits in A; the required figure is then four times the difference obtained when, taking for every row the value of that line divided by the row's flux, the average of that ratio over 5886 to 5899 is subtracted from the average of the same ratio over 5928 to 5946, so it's -0.17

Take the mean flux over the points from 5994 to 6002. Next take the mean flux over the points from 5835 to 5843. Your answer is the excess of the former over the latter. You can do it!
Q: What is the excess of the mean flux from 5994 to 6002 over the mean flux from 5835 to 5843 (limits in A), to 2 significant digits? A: 2.0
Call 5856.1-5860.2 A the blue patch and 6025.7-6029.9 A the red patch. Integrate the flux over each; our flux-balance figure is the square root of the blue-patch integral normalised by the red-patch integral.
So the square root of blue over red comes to 1.00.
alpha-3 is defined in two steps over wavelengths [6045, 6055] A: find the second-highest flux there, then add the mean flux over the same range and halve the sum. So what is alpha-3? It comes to 40.7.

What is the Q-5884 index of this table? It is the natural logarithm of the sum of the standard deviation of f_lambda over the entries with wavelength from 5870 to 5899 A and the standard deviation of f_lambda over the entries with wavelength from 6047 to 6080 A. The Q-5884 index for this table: 1.1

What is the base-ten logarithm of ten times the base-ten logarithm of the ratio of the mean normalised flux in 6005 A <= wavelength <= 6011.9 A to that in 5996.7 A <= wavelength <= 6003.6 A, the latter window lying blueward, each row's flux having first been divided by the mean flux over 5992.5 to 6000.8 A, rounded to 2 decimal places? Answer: -1.05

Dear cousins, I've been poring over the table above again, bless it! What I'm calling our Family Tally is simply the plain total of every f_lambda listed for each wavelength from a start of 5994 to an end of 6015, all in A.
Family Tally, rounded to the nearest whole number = 569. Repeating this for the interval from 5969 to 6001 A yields 875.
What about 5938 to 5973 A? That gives 941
